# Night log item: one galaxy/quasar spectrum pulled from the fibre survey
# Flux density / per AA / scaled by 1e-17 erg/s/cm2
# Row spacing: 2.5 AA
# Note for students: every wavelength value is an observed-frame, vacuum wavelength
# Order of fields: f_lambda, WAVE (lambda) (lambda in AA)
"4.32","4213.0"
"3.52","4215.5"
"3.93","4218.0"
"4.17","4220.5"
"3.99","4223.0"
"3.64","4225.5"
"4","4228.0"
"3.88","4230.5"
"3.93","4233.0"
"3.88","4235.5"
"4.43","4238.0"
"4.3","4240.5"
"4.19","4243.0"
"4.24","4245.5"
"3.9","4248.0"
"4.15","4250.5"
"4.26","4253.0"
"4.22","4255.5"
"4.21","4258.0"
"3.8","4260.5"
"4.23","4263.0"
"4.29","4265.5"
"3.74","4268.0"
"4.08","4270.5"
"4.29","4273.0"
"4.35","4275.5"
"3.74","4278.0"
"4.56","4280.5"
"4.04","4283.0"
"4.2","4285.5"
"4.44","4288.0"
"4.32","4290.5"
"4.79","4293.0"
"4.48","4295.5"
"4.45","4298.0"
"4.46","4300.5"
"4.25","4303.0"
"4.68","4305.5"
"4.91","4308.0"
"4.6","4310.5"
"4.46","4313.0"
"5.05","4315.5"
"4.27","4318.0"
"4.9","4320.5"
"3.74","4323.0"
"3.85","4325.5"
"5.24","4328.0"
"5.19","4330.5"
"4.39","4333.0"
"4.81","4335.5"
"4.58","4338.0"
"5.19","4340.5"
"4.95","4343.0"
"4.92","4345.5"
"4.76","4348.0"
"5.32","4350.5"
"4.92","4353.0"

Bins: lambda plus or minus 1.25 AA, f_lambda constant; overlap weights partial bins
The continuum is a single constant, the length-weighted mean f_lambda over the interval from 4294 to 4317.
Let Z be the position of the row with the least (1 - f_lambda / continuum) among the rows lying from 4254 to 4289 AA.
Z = 4280.5 AA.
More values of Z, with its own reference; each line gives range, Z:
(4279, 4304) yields 4293.0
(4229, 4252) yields 4238.0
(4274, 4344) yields 4328.0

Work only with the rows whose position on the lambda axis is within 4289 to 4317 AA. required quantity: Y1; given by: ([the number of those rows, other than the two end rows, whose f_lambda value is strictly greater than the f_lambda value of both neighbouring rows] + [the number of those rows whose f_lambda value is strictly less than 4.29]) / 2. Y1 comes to 2.0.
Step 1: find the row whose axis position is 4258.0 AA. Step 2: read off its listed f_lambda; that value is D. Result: 4.21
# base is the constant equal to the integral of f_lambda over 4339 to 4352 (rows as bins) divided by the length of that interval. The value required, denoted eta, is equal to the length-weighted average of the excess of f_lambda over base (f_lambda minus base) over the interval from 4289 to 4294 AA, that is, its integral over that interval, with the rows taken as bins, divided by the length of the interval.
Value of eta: -0.5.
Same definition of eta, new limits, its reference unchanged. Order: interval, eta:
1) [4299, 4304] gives -0.7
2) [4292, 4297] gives -0.4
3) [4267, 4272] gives -1.1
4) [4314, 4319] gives -0.3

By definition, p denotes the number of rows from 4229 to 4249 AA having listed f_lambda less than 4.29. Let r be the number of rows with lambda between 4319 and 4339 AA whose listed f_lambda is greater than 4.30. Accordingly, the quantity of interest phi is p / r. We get 1.00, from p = 6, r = 6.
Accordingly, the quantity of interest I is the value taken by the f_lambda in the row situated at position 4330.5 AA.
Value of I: 5.19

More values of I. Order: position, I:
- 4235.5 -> 3.88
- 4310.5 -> 4.6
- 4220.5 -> 4.17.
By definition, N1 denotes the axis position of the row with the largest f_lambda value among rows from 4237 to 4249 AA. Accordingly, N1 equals 4238.0 AA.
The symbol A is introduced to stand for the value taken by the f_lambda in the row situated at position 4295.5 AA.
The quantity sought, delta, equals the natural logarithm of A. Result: 1.50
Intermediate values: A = 4.48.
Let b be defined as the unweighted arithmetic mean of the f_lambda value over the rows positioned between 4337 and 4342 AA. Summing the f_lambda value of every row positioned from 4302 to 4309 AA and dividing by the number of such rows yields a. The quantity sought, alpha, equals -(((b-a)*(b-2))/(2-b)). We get 0.3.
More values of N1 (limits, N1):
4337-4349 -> 4340.5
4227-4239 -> 4238.0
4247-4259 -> 4253.0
